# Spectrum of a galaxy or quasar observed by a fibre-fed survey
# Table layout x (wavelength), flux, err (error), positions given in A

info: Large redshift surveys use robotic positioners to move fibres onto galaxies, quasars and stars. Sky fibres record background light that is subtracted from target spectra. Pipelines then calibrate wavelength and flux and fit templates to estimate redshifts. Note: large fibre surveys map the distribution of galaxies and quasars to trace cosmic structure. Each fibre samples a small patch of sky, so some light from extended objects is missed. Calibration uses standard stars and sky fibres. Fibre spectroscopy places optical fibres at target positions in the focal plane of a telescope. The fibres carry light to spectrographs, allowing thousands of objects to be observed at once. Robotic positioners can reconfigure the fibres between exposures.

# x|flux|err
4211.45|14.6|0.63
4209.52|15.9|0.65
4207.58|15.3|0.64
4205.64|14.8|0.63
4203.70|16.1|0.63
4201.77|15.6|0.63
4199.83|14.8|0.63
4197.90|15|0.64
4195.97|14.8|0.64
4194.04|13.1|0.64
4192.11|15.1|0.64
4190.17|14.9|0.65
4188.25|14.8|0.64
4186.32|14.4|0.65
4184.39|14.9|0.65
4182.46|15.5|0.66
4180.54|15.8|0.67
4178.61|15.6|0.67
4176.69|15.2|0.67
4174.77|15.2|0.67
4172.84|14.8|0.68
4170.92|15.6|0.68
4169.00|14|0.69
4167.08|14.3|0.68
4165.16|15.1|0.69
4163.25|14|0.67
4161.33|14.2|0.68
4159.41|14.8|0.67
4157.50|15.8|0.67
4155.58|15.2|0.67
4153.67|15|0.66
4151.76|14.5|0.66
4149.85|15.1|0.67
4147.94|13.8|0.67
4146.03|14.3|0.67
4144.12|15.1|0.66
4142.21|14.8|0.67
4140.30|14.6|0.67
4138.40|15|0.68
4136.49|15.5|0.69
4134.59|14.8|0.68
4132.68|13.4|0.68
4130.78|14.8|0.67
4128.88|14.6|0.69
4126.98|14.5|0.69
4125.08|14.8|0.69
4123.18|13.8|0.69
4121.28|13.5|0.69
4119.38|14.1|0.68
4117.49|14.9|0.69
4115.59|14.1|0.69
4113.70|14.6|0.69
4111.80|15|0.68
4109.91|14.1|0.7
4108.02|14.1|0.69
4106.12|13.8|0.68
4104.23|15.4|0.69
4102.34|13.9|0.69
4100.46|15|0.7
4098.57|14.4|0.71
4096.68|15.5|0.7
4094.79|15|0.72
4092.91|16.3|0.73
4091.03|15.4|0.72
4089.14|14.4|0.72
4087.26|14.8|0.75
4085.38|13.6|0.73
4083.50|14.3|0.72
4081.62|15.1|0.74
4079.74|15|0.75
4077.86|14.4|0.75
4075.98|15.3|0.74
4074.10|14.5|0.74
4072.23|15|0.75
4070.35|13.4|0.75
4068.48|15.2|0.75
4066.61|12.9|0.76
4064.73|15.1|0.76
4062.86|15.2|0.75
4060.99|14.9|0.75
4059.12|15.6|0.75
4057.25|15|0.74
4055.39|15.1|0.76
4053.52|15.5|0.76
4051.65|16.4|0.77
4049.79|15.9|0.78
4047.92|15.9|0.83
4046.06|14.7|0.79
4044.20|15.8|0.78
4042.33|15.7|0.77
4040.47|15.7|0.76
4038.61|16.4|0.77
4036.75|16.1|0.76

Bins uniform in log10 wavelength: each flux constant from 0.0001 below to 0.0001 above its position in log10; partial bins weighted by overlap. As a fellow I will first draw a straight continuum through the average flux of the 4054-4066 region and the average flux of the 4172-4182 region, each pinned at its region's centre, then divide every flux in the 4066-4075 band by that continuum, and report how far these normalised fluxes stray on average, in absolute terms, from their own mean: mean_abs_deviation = 0.055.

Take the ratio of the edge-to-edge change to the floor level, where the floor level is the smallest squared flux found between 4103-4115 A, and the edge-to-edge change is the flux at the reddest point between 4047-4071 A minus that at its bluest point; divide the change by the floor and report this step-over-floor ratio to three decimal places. -0.013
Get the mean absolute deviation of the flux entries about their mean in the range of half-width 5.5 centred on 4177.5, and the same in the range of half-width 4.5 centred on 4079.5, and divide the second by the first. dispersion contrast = 1.3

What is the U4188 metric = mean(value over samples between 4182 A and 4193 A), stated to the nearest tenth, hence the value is 14.9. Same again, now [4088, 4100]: 15.2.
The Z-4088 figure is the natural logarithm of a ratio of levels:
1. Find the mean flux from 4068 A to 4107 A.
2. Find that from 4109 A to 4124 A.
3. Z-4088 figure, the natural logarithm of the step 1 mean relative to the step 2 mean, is 0.033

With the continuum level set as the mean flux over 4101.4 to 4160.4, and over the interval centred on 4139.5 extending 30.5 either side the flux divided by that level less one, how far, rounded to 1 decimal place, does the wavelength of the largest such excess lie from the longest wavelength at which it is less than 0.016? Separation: 11.5 A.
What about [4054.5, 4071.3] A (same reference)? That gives 11.2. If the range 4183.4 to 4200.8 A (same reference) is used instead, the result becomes 7.7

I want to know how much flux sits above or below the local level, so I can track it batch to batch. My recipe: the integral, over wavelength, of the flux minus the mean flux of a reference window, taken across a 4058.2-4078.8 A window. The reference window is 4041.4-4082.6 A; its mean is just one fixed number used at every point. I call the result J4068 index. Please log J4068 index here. -8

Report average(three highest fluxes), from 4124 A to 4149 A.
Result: 15.2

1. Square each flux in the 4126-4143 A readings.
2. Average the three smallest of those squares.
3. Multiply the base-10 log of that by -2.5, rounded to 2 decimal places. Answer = -5.76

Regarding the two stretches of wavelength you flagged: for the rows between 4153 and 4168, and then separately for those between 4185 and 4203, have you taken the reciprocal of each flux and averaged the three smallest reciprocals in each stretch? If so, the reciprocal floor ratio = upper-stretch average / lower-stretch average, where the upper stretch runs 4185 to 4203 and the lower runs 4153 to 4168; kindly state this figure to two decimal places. 1.01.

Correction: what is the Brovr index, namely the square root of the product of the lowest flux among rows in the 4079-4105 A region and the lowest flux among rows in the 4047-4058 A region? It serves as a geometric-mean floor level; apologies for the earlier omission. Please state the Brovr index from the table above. 14.3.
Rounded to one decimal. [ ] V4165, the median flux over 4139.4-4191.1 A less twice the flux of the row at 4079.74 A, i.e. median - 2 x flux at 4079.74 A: -15.1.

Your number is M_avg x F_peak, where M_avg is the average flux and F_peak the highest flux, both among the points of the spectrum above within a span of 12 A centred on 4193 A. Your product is 221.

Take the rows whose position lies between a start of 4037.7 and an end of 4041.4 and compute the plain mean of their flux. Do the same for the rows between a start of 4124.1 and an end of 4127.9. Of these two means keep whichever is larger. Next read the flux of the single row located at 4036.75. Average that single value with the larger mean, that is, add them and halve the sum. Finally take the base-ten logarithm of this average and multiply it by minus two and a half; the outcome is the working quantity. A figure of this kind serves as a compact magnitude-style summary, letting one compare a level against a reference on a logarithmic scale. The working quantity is -3.02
